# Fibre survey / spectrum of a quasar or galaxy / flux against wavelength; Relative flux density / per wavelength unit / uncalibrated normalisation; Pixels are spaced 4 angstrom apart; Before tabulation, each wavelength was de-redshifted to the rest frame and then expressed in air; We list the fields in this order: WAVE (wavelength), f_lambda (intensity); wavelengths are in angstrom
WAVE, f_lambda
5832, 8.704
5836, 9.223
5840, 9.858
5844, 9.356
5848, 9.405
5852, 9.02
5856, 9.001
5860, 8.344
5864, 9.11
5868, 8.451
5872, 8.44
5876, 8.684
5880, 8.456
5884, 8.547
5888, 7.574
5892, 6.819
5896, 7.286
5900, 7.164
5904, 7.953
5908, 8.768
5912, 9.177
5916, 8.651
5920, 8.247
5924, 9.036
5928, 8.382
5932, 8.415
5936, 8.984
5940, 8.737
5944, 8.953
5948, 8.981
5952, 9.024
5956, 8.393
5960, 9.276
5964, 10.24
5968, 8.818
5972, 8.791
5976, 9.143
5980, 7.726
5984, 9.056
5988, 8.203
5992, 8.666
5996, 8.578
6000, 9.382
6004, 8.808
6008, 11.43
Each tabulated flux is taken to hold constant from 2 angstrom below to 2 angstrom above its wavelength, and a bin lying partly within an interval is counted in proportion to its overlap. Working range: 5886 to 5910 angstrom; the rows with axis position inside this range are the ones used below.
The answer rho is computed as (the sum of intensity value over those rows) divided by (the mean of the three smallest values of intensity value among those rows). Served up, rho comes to 6.43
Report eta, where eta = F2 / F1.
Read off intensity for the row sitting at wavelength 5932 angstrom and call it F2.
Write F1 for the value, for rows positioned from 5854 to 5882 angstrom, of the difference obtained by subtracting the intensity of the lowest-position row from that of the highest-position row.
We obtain -15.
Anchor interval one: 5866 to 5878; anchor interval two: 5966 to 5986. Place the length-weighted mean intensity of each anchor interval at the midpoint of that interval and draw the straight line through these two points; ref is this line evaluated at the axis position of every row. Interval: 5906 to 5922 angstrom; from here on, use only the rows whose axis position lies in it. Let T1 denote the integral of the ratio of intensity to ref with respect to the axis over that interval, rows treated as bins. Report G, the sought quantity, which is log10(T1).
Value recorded 1.21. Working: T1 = 16.2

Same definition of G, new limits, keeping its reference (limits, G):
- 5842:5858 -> 1.24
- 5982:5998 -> 1.20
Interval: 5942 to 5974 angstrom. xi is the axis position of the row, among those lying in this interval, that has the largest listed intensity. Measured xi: 5964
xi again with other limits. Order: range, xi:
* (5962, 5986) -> 5964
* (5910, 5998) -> 5964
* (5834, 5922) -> 5840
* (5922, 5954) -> 5924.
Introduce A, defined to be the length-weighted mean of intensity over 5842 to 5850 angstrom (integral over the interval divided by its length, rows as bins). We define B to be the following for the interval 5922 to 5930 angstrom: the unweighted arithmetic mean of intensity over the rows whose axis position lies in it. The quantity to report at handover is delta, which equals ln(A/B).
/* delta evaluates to 0.07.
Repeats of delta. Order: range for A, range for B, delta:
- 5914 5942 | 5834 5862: -0.06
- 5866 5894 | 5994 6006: -0.09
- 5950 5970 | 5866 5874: 0.08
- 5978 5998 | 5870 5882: -0.01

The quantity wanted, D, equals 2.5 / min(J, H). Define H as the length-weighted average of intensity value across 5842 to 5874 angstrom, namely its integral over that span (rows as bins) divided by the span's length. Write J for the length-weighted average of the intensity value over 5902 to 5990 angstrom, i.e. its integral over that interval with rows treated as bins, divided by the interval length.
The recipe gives 0.285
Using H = 8.9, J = 8.77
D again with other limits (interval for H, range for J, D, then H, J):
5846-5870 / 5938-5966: 0.281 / 8.9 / 9.09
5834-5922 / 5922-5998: 0.293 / 8.5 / 8.81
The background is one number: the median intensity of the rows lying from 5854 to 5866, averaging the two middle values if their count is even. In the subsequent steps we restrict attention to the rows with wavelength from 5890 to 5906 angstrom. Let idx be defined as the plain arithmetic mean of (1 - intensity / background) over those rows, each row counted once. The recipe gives 0.188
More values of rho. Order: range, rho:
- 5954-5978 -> 6.31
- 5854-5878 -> 6.19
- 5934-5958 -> 6.10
